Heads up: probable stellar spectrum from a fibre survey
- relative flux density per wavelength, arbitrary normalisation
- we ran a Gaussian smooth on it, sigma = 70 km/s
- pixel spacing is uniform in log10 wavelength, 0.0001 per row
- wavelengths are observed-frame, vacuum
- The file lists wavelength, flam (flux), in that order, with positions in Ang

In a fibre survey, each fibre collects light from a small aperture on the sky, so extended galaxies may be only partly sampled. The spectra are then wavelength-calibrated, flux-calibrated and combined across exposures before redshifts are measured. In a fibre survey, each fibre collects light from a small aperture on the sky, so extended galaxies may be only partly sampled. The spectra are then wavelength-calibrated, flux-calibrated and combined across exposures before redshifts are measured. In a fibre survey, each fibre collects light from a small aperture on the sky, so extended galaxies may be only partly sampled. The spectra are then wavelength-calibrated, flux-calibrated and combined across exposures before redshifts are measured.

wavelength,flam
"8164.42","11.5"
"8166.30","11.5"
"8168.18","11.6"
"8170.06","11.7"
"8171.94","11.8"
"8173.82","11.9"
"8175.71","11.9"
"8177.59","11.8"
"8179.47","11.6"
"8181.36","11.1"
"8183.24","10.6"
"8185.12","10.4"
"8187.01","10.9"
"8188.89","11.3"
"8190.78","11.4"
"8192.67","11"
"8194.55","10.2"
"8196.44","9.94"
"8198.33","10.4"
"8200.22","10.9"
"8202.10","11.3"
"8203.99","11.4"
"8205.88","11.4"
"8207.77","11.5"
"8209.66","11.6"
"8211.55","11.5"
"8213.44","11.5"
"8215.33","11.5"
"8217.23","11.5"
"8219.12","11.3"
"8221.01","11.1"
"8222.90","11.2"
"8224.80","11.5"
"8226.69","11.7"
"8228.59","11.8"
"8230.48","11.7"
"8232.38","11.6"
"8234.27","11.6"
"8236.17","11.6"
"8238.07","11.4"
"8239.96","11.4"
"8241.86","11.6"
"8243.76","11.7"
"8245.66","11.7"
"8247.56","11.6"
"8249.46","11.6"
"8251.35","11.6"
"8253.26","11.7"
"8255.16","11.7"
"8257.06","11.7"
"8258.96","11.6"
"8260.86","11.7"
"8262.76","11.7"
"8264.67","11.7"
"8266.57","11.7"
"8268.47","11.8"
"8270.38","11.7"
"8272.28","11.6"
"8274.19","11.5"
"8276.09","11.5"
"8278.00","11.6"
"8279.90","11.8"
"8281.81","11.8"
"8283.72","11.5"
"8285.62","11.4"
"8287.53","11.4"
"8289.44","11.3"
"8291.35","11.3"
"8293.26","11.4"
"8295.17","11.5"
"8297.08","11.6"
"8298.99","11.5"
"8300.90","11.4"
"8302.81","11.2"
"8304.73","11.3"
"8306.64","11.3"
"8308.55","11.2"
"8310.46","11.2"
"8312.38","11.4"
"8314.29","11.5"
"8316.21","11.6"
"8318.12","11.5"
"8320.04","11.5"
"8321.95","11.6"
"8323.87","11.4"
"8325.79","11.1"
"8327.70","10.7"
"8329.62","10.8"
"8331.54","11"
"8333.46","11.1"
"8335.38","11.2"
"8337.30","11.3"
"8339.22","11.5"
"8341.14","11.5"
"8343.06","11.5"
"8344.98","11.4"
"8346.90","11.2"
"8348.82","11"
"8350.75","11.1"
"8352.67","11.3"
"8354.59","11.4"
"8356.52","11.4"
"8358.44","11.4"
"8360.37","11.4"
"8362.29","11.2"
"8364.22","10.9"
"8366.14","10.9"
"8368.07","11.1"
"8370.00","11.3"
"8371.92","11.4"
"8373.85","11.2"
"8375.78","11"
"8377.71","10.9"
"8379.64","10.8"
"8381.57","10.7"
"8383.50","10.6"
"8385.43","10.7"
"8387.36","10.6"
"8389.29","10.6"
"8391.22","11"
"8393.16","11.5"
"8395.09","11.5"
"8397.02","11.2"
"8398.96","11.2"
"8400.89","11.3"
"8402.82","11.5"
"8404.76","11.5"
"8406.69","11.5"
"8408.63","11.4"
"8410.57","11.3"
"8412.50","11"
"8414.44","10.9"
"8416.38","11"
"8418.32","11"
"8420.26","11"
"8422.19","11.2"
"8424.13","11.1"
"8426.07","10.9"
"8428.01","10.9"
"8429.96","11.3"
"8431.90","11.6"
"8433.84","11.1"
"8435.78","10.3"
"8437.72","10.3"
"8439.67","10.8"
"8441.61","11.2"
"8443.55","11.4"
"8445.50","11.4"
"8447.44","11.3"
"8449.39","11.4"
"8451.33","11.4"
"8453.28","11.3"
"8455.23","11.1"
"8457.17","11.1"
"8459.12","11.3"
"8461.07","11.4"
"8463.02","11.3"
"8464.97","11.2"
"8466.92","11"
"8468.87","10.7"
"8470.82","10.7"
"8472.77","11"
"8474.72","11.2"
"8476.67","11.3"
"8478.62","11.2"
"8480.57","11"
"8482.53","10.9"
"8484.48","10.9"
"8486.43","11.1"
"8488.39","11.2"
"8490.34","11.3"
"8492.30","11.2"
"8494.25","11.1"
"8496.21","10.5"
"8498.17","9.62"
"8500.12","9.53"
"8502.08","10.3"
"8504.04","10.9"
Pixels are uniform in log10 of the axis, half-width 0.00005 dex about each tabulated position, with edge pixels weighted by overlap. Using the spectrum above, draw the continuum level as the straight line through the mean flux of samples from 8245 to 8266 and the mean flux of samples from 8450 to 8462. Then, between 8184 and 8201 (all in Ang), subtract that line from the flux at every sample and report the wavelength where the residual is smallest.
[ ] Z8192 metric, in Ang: 8196.44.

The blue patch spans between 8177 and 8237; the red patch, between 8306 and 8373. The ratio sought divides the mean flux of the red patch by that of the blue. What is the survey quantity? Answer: 1.002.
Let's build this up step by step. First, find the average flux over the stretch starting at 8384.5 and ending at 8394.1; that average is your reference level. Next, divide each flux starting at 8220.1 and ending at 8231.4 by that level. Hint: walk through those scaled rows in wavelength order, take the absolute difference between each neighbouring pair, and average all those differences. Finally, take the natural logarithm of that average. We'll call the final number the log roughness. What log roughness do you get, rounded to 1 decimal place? -4.2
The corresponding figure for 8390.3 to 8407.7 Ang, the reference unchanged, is -4.4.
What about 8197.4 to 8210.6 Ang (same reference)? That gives -4.0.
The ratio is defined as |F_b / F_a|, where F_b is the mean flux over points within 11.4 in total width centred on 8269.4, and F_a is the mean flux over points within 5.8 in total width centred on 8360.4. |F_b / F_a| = 1.03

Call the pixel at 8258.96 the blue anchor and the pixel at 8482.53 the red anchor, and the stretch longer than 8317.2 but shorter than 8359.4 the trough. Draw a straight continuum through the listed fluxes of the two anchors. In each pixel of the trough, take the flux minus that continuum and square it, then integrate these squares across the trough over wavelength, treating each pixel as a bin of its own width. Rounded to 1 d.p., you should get 2.8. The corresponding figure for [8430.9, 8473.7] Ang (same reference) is 5.6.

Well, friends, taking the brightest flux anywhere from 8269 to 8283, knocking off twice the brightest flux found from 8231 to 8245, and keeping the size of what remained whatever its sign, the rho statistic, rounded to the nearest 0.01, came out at 11.60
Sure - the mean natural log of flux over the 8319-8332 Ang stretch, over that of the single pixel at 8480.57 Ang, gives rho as 1.006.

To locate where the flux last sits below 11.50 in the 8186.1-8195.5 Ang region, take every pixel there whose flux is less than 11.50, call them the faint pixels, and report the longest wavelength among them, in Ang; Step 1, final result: 8194.55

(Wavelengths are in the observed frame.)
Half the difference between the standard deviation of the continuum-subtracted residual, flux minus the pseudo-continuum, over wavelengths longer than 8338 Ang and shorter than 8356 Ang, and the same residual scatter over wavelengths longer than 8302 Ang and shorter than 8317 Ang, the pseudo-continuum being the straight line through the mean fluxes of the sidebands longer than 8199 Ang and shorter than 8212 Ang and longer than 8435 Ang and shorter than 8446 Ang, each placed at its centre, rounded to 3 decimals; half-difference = 0.011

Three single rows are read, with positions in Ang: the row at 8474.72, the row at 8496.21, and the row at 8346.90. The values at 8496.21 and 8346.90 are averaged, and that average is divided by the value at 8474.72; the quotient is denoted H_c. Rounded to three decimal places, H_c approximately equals 0.969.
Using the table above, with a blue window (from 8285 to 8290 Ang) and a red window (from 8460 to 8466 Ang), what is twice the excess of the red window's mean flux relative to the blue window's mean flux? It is -0.1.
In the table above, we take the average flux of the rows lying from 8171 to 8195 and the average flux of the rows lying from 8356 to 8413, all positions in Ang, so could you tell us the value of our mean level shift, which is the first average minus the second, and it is 0.1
